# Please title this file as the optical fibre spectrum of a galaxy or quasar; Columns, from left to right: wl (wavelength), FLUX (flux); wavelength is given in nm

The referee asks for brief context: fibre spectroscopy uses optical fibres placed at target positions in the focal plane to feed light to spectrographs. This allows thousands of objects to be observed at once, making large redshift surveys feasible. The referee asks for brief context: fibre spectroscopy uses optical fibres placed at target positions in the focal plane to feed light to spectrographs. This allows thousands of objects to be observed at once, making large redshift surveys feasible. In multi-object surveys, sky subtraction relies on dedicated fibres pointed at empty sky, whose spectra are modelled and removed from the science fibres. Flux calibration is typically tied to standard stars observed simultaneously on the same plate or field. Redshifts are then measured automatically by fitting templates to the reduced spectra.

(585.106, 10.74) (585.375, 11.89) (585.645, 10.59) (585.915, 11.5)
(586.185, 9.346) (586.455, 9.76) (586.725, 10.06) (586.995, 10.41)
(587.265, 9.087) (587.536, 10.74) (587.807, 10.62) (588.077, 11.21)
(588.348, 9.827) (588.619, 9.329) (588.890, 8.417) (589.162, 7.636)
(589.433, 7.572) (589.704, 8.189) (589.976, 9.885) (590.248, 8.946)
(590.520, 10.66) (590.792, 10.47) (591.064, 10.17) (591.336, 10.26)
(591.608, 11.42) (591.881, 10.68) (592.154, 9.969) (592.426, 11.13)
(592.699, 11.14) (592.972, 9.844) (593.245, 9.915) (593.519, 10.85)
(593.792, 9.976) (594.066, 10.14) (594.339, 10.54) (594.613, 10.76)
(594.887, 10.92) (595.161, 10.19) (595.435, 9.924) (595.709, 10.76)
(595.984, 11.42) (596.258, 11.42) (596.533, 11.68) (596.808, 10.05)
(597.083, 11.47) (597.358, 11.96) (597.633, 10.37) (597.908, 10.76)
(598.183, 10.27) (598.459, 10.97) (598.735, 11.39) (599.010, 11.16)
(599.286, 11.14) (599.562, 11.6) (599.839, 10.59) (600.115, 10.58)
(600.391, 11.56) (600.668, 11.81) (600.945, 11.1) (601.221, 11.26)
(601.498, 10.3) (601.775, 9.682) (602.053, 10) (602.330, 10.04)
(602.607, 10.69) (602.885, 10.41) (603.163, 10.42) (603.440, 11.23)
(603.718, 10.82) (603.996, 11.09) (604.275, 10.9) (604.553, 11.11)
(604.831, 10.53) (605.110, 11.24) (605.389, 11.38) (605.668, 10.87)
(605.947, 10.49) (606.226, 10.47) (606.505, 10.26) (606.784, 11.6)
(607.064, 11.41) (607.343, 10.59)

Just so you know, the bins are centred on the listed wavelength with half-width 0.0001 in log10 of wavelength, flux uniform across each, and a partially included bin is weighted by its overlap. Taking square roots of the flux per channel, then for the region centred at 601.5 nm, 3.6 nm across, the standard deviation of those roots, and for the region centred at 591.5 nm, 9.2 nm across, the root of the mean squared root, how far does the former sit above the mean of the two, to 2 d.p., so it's -1.54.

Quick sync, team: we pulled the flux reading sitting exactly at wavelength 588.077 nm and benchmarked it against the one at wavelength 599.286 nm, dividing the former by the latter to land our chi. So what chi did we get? 1.006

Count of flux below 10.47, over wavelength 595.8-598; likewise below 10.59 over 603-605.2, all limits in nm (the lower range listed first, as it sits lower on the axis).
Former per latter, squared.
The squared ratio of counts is 1.00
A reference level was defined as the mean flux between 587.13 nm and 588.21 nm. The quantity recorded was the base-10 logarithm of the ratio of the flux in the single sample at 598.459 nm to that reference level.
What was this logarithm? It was 0.023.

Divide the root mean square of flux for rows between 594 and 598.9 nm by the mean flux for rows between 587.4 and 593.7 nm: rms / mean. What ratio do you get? 1.09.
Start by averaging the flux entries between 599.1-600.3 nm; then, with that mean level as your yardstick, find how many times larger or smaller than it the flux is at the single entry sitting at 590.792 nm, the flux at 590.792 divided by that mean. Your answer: 0.95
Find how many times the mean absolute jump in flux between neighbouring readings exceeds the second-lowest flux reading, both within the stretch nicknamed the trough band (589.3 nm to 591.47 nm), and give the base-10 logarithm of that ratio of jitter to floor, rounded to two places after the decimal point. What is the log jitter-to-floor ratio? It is -1.01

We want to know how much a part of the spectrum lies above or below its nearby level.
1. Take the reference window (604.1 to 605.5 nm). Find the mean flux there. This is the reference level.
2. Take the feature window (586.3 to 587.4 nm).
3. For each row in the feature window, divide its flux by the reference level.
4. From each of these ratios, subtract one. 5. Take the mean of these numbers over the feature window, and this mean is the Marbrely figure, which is -0.11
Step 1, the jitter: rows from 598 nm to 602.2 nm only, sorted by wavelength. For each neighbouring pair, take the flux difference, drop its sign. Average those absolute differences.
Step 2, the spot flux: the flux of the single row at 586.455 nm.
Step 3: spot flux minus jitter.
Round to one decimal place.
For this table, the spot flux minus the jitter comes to 9.3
